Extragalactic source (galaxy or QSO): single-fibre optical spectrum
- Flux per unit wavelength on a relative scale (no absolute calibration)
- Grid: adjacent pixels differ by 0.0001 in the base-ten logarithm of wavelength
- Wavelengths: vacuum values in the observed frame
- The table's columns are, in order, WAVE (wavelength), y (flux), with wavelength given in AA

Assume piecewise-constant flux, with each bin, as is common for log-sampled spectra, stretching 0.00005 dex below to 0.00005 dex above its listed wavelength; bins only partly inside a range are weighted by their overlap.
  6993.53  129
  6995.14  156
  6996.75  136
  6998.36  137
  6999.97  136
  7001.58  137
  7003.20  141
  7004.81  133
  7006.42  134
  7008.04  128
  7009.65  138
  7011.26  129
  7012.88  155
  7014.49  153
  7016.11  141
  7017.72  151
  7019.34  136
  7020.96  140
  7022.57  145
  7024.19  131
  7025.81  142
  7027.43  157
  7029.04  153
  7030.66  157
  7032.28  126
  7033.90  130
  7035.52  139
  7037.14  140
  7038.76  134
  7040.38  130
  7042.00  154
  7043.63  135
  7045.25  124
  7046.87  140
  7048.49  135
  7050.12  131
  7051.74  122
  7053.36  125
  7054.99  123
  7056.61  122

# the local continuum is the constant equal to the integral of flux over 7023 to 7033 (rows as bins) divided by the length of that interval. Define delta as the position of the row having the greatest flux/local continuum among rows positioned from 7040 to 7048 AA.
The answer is 7042.00 AA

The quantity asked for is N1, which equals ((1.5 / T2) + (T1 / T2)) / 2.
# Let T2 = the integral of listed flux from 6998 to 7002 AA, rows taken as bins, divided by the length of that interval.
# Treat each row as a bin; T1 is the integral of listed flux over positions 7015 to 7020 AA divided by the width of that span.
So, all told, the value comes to 0.530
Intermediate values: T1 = 143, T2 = 137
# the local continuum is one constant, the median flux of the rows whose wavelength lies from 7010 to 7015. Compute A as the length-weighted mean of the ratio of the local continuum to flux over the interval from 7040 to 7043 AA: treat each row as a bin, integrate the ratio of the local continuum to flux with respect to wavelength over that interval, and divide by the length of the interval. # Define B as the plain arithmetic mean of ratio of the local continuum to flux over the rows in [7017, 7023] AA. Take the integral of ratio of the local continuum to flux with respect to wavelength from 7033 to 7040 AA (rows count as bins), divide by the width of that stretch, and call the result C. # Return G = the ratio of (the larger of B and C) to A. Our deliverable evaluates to 1.06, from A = 1.07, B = 1.07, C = 1.13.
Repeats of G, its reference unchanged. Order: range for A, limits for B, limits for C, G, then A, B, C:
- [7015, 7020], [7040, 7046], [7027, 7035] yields 1.06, 1.07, 1.13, 1.07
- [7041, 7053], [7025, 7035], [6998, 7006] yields 0.98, 1.15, 1.07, 1.12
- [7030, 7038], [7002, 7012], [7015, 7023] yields 1.03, 1.11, 1.14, 1.07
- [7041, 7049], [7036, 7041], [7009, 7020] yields 1.02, 1.12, 1.14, 1.07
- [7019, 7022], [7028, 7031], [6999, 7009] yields 1.03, 1.10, 0.99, 1.13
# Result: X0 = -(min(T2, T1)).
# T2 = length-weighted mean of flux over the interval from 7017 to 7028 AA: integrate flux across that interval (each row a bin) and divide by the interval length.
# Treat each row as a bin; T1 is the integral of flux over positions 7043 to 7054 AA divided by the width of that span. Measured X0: -130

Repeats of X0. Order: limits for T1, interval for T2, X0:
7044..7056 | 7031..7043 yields -129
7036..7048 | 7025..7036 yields -137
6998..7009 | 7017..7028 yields -135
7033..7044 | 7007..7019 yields -137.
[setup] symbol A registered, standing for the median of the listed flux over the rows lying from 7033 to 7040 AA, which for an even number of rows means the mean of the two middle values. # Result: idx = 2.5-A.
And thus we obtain -134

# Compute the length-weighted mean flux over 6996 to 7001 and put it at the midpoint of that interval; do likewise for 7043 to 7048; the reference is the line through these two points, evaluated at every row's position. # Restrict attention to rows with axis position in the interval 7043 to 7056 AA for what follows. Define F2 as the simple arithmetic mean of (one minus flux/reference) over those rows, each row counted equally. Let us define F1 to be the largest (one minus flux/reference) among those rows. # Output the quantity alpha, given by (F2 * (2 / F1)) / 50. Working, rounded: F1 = 0.08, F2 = 0.03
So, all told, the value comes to 0.013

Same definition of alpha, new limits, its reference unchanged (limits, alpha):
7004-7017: -0.016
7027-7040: -0.039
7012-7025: -0.095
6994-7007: -0.031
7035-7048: -0.015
